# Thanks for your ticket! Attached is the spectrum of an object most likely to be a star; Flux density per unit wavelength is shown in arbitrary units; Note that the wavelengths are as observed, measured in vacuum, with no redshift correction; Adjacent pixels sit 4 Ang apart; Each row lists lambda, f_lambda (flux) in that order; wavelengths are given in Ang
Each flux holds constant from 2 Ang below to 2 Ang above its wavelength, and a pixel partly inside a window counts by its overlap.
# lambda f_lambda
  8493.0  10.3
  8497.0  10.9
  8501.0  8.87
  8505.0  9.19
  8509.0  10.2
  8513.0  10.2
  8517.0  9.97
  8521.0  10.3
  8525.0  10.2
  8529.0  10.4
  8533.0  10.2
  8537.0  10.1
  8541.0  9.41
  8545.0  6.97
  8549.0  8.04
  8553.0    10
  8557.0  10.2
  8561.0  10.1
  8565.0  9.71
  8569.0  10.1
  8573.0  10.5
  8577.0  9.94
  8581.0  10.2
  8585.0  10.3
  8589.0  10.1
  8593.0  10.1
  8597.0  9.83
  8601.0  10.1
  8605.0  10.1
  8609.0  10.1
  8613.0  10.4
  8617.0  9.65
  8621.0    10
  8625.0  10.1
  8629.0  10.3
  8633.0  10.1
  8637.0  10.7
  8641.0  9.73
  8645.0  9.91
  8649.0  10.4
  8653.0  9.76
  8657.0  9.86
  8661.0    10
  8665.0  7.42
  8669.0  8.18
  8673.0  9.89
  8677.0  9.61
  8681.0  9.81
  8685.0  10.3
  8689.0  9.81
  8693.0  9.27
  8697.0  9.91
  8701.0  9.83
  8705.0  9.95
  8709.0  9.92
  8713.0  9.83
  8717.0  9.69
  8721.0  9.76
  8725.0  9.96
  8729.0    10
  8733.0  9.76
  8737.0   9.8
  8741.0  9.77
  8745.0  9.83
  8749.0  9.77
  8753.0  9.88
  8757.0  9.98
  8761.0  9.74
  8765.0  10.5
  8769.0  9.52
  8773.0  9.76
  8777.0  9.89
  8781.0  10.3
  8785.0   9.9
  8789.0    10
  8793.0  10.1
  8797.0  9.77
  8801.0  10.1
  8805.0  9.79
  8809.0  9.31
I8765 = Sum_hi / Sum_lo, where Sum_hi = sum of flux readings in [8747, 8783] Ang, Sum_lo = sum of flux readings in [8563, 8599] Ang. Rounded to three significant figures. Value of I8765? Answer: 0.984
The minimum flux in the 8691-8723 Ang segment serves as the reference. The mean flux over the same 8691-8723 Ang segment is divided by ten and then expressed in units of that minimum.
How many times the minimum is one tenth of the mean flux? 0.105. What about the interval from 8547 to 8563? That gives 0.119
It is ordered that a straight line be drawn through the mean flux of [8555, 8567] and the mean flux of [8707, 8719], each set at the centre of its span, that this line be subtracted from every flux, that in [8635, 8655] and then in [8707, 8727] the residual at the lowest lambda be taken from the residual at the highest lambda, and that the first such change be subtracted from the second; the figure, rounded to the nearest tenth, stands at 1.0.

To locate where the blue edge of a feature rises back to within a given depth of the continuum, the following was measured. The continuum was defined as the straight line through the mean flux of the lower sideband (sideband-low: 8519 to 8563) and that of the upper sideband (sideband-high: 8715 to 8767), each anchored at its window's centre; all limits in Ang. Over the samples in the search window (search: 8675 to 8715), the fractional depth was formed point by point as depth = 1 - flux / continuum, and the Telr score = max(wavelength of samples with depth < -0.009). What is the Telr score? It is 8705.0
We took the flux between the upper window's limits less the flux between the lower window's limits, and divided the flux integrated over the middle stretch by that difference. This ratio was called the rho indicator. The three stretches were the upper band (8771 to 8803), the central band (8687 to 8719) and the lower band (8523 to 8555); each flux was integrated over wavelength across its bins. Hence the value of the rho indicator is 17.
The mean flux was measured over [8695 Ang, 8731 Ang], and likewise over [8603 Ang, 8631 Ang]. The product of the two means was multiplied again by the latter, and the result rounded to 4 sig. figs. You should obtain 1006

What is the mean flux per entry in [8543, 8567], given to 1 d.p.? 9.2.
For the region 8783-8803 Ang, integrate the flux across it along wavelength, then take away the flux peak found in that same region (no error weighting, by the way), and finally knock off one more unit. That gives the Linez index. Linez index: 188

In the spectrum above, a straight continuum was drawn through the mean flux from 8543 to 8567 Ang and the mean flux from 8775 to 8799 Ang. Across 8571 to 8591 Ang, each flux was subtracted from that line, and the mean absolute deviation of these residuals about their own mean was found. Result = 0.16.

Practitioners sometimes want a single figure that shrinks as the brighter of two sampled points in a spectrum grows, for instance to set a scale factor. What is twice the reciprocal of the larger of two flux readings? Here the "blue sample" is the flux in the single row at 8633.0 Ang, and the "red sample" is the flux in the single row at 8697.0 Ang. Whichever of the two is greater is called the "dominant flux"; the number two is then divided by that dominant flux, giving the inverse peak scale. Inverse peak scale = 0.198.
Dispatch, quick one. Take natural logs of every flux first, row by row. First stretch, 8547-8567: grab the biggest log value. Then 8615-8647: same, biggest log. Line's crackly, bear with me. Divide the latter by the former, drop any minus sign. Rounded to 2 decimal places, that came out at 1.02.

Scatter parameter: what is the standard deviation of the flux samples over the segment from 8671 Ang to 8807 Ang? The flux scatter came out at 0.22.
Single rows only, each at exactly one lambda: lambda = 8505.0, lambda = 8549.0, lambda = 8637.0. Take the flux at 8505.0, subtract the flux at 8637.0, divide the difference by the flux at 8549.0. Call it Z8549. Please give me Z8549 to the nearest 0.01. -0.19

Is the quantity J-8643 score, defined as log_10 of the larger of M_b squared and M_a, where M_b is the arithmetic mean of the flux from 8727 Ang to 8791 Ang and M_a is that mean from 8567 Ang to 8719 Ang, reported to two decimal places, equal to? 1.99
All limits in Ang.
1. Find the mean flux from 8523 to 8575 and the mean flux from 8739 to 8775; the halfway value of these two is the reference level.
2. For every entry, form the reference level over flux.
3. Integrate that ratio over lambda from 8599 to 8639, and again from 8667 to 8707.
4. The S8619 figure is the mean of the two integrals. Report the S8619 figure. 39.6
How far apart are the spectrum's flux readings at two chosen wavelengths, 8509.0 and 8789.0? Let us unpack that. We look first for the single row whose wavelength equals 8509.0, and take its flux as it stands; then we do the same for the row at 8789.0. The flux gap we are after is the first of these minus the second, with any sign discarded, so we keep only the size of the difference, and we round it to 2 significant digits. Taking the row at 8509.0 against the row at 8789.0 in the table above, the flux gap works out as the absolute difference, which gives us 0.20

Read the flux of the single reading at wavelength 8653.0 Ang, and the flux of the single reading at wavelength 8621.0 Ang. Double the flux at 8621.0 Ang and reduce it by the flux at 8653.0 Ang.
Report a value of 10.2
